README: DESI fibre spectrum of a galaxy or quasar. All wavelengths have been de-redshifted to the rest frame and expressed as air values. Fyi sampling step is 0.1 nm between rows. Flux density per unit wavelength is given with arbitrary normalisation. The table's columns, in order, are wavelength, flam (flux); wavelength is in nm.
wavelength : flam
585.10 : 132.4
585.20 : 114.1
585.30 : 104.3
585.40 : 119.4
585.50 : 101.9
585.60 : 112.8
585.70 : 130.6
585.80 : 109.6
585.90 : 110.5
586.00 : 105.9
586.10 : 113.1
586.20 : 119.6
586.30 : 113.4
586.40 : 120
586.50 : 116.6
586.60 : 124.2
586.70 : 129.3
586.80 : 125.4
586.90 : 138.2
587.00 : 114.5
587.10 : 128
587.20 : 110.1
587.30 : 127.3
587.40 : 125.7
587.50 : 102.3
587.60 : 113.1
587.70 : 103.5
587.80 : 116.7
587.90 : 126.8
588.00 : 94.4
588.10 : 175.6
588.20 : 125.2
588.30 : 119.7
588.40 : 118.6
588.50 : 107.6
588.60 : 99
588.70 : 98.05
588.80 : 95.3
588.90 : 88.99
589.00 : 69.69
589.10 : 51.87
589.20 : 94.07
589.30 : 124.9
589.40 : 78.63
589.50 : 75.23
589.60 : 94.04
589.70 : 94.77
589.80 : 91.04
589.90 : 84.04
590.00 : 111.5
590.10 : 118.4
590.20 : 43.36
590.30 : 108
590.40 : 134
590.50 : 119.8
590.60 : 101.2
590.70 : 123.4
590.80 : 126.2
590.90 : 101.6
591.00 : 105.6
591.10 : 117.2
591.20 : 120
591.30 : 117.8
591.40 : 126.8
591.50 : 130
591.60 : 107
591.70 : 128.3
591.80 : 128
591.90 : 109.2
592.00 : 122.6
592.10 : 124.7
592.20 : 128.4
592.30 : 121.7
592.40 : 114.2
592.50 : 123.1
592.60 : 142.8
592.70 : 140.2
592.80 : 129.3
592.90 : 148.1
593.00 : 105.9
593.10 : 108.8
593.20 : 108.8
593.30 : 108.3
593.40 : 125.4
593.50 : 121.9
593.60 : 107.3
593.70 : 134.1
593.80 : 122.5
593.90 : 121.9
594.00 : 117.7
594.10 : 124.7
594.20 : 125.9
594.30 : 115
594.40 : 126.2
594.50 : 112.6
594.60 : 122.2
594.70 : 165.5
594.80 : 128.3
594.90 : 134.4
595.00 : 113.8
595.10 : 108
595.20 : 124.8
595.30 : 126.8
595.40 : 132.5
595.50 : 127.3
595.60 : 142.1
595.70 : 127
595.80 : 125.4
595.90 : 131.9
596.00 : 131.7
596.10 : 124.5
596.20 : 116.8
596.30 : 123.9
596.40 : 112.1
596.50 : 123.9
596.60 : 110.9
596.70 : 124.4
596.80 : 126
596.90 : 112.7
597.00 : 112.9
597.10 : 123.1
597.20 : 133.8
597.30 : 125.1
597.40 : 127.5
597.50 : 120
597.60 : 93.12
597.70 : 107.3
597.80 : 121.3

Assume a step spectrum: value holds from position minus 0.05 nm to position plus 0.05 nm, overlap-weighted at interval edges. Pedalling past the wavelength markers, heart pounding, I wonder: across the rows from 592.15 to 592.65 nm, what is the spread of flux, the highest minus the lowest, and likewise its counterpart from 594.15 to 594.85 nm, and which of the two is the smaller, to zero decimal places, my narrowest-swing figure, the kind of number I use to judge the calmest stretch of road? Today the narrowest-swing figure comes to 29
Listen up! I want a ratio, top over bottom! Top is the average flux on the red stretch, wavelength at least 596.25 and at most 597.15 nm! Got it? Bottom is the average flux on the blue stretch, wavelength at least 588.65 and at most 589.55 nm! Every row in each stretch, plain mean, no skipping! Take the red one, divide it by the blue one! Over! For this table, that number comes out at 1.38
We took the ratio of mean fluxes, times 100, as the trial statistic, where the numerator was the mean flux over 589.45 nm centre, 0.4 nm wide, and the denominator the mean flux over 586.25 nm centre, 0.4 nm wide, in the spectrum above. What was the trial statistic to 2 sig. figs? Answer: 80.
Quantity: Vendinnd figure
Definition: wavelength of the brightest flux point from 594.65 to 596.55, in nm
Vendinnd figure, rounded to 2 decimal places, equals 594.70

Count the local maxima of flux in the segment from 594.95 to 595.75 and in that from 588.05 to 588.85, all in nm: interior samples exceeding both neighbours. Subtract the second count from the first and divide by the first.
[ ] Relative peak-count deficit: 1.0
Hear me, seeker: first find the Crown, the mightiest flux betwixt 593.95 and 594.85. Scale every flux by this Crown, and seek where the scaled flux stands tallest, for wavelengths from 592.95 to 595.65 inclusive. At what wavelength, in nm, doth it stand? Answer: 594.70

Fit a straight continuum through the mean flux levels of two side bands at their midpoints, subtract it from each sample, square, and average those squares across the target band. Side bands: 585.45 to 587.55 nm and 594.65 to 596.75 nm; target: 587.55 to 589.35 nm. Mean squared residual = 822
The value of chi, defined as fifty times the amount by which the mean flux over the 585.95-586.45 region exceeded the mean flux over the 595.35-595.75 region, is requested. -891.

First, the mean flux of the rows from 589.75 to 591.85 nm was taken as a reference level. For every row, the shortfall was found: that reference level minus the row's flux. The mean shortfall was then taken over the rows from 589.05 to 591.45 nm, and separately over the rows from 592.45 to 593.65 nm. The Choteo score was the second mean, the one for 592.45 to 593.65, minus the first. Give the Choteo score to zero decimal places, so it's -20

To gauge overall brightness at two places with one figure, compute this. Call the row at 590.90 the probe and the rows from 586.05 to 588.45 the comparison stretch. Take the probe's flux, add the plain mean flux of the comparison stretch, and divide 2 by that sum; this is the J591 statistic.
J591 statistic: 0.0090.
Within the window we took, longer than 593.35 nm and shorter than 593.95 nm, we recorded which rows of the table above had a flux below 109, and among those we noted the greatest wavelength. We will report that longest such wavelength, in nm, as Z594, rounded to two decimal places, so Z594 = 593.60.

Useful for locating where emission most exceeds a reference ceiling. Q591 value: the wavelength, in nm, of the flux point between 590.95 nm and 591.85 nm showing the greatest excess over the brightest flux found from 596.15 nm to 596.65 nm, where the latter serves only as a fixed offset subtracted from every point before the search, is 591.50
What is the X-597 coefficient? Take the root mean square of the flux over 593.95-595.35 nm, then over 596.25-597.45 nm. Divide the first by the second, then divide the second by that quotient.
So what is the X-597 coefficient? 118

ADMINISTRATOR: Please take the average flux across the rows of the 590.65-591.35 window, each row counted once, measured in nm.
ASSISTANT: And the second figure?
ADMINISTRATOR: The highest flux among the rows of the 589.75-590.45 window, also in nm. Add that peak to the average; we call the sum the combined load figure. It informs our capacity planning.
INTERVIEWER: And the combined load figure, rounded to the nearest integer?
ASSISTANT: 250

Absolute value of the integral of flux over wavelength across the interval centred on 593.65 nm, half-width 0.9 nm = 216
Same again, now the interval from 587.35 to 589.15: 193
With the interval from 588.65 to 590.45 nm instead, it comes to 166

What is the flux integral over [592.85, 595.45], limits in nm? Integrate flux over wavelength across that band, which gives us 319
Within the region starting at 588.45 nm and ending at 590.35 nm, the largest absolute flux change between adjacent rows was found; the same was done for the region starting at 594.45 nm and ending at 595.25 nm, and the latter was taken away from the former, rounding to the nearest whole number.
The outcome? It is 32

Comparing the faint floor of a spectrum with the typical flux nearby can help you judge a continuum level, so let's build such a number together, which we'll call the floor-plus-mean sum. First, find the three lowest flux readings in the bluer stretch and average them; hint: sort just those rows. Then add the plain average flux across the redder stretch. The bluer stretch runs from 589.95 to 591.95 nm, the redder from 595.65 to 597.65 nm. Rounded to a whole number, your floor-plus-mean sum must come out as 203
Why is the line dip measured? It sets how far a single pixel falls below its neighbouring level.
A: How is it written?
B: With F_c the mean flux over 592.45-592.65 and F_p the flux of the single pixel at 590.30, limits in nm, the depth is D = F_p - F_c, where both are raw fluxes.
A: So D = -25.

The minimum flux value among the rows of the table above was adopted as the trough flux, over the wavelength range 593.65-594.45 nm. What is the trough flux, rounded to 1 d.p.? 115.0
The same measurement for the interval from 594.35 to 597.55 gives 108.0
